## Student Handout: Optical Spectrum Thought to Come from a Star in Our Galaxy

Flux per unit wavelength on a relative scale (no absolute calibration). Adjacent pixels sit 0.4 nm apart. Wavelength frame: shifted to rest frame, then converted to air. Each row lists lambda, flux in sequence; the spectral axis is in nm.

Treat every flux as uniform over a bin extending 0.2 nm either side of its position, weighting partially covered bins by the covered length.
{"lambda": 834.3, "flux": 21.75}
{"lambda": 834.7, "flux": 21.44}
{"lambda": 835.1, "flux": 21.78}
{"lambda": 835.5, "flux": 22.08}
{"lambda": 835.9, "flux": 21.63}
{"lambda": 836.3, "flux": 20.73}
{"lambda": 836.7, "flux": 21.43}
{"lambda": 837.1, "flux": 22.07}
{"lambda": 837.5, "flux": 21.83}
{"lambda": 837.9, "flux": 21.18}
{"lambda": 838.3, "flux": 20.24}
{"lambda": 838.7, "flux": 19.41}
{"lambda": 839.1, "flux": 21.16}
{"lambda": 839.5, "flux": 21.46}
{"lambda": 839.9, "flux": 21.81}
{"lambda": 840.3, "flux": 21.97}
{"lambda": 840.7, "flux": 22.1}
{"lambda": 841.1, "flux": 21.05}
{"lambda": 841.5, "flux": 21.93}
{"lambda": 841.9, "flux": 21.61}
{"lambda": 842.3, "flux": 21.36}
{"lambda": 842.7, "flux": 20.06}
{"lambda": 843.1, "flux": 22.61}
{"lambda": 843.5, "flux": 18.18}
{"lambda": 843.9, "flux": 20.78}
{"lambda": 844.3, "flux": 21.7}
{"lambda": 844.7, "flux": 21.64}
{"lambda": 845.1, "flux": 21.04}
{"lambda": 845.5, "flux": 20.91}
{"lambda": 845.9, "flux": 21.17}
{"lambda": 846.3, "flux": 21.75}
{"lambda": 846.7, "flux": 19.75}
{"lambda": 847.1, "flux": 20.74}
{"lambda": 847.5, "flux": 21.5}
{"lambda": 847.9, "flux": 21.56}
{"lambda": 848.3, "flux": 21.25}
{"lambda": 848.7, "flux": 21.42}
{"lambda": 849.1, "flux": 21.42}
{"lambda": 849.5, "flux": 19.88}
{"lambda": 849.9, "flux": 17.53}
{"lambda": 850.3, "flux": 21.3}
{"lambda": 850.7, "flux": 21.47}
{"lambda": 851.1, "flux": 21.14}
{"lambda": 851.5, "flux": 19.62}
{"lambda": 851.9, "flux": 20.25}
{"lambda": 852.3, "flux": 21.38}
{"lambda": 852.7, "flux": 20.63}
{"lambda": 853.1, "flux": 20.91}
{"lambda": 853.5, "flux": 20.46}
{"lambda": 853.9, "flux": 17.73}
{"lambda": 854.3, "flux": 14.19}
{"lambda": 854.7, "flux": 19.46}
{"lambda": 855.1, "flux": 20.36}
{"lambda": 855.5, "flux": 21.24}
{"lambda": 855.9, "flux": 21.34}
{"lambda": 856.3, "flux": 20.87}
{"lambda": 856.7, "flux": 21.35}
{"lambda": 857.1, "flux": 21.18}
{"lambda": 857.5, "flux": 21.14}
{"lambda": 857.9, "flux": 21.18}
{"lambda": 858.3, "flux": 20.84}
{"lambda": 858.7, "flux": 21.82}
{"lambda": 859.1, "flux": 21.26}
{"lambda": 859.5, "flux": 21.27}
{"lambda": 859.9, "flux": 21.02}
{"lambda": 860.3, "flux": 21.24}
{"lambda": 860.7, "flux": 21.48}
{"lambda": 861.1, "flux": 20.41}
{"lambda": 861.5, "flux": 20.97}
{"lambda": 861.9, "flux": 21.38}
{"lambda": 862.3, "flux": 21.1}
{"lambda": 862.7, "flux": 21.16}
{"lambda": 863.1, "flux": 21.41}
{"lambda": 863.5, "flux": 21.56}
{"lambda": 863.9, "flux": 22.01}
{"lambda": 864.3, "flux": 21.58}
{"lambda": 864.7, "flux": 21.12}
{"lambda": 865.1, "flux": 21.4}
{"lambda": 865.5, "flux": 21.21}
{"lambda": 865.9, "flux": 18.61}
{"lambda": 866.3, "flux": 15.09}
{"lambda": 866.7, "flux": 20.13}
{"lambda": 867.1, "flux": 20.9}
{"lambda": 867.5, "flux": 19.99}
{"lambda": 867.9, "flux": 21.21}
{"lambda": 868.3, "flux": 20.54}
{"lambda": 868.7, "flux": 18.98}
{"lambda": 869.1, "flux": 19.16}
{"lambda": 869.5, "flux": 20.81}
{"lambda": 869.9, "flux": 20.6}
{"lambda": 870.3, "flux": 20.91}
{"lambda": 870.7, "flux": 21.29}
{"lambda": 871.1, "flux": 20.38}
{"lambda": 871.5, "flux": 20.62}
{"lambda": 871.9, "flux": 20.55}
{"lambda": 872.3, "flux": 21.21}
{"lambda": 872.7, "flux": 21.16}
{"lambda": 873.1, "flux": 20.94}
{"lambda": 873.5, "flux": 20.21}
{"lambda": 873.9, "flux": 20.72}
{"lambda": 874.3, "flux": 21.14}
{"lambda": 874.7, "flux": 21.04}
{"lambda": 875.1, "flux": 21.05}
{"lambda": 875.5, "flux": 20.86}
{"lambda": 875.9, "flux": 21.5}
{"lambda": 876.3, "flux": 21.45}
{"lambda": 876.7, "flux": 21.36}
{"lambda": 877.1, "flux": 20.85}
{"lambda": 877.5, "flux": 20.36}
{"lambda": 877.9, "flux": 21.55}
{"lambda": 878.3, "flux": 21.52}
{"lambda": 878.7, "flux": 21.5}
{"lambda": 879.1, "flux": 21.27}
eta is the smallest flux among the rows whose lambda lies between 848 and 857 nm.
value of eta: 14.19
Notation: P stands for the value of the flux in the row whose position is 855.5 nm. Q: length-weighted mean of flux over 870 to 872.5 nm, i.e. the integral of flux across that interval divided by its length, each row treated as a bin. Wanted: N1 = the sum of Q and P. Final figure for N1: 42.1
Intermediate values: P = 21.24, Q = 20.8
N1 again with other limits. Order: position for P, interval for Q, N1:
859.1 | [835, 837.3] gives 42.9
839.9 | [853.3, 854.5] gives 39.3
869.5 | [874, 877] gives 42.0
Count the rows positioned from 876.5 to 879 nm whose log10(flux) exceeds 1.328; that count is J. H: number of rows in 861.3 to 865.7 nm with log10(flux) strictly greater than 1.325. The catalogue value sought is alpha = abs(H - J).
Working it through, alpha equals 4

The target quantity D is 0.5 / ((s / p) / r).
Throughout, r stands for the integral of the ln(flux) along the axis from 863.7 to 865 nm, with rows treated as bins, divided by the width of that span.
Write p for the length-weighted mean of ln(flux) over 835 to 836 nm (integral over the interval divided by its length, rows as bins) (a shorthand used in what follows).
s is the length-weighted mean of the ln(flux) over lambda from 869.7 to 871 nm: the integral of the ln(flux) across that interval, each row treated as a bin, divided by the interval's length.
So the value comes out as 1.56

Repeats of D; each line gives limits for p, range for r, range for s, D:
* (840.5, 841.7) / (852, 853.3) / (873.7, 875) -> 1.54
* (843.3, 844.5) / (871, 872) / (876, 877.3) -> 1.49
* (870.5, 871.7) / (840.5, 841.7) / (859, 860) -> 1.53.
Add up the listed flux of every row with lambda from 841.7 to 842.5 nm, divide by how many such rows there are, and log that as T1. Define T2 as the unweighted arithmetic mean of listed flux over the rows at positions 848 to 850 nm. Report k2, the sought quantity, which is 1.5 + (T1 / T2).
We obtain 2.56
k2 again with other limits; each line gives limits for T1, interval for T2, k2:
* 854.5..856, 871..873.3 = 2.49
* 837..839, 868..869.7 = 2.55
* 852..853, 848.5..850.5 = 2.53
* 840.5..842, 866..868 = 2.61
